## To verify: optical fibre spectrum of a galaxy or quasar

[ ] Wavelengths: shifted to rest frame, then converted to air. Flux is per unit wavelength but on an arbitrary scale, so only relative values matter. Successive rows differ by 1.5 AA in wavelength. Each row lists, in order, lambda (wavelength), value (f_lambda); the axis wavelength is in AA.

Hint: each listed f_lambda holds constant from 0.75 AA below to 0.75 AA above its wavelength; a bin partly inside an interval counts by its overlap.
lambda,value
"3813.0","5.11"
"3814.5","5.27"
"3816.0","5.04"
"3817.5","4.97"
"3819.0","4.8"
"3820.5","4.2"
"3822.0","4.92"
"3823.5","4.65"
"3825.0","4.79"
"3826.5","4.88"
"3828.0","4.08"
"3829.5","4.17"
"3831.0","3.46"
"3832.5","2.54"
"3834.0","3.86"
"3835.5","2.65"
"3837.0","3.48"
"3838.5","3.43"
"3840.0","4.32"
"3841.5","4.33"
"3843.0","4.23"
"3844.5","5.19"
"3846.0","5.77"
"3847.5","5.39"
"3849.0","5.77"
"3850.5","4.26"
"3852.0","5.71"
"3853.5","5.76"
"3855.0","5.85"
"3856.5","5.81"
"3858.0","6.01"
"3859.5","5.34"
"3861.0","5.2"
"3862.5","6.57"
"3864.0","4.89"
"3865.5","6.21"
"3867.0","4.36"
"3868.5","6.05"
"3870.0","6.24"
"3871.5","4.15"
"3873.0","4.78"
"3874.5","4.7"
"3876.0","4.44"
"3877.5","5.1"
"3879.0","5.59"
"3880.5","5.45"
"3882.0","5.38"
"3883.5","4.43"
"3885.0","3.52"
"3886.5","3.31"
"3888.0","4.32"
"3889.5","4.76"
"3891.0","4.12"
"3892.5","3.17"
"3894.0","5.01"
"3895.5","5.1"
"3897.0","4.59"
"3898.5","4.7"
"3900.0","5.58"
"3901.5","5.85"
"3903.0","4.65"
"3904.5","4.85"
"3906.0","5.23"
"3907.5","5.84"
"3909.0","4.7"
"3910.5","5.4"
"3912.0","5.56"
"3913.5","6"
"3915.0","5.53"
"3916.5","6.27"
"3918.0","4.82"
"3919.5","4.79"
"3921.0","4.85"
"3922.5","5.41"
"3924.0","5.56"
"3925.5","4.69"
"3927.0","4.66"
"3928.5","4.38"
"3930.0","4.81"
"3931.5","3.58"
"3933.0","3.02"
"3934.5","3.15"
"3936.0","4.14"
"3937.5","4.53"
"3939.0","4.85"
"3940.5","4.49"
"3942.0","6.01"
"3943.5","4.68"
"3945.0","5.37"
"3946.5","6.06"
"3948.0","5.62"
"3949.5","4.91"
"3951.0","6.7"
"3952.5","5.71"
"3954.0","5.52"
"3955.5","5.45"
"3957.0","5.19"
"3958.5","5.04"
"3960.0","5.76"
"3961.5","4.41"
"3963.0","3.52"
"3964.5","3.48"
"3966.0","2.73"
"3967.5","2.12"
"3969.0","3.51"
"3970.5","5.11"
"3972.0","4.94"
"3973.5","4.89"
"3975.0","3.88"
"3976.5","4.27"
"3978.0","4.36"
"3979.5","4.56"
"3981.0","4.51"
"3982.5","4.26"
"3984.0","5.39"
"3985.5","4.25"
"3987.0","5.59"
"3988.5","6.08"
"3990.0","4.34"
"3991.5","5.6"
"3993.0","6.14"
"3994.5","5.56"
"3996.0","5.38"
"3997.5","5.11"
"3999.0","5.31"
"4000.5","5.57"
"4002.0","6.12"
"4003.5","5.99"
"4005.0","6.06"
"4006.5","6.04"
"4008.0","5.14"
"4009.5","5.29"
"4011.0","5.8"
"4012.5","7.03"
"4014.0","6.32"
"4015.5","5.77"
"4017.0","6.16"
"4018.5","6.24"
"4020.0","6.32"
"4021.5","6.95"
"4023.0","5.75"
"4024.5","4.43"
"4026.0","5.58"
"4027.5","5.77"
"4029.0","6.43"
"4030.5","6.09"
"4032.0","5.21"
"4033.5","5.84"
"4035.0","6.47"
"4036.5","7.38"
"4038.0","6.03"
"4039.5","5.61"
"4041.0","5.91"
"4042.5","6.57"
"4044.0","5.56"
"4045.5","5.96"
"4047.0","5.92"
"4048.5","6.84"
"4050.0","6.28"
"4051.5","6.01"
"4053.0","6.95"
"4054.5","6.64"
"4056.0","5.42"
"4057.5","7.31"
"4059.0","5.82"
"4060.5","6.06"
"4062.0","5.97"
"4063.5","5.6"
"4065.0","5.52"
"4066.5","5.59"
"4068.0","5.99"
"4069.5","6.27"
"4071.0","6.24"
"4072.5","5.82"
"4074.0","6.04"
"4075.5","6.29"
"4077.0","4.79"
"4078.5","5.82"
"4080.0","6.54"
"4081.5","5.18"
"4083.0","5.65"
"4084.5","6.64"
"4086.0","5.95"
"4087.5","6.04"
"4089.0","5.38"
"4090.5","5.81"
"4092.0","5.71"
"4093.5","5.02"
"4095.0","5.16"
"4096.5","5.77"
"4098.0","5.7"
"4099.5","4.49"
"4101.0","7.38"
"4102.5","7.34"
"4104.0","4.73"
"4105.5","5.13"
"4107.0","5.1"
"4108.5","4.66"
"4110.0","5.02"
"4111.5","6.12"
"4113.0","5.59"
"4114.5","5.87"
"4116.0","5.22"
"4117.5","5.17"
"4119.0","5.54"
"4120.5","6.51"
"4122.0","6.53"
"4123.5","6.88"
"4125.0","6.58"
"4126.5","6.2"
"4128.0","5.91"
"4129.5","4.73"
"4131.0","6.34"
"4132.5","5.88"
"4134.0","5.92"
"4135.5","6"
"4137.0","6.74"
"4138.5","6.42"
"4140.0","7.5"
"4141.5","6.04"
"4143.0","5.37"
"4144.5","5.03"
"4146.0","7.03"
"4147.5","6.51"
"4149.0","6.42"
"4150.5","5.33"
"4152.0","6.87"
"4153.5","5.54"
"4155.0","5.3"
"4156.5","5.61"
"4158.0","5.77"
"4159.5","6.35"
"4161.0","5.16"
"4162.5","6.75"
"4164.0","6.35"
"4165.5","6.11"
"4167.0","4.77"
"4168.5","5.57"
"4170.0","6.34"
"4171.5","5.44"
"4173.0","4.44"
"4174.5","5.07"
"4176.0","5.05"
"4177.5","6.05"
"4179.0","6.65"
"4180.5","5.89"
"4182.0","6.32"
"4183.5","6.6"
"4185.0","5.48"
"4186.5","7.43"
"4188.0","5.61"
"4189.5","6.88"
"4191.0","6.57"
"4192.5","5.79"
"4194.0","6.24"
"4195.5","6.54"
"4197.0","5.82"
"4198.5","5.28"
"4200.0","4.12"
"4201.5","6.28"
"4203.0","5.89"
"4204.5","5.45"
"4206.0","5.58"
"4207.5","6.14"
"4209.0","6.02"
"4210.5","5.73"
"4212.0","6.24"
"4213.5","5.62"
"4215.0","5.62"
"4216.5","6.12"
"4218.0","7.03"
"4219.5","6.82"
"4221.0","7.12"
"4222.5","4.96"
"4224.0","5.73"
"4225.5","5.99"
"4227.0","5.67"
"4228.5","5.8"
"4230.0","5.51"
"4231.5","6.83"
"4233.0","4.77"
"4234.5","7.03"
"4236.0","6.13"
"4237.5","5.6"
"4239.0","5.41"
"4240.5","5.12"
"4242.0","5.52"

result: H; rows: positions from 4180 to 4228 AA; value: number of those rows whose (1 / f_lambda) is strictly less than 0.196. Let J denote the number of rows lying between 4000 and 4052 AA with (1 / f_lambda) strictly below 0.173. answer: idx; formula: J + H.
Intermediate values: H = 30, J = 24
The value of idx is 54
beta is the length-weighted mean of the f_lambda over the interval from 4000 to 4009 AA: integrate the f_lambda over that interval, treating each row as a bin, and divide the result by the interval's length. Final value 5.8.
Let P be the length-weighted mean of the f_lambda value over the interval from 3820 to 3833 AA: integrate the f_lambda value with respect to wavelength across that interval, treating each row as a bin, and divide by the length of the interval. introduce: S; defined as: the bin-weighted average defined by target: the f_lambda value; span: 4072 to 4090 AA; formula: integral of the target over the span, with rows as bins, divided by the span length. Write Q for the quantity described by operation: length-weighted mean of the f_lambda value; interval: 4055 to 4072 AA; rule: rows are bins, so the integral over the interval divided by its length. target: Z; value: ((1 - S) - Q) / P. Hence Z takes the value -2.6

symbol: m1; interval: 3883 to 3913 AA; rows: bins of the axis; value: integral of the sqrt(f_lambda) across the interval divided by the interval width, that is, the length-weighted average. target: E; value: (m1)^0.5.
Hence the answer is 1.47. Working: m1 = 2.17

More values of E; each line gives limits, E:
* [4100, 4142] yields 1.56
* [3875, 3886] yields 1.48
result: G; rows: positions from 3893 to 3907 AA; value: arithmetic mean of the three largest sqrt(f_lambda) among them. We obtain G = 2.36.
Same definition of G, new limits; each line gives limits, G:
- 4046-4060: 2.65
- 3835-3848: 2.33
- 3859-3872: 2.52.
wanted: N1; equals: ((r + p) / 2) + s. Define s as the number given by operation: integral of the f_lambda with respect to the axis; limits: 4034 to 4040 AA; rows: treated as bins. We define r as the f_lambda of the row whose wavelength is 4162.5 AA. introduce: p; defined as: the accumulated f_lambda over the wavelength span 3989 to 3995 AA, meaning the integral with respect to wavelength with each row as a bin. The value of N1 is 58.0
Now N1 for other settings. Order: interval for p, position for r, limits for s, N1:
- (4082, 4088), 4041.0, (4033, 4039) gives 59.6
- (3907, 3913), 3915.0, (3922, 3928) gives 49.1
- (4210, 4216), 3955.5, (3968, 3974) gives 47.2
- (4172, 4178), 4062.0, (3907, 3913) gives 50.7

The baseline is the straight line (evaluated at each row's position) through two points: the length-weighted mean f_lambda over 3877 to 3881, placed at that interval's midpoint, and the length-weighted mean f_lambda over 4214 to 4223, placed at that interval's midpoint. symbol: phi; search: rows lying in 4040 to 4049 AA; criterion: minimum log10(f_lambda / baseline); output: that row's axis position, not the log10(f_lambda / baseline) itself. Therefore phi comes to 4044.0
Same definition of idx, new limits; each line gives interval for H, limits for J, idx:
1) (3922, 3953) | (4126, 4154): 22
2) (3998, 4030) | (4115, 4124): 23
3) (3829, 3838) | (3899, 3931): 4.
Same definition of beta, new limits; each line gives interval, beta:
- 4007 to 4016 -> 5.9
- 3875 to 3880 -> 5.0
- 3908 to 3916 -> 5.5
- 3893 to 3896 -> 4.9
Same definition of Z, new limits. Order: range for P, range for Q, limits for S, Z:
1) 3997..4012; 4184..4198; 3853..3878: -1.9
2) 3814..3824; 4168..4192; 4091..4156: -2.2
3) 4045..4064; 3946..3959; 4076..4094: -1.7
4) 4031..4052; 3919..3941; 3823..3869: -1.4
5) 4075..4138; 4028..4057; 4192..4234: -1.9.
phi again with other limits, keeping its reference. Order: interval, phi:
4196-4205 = 4200.0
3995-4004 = 3997.5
